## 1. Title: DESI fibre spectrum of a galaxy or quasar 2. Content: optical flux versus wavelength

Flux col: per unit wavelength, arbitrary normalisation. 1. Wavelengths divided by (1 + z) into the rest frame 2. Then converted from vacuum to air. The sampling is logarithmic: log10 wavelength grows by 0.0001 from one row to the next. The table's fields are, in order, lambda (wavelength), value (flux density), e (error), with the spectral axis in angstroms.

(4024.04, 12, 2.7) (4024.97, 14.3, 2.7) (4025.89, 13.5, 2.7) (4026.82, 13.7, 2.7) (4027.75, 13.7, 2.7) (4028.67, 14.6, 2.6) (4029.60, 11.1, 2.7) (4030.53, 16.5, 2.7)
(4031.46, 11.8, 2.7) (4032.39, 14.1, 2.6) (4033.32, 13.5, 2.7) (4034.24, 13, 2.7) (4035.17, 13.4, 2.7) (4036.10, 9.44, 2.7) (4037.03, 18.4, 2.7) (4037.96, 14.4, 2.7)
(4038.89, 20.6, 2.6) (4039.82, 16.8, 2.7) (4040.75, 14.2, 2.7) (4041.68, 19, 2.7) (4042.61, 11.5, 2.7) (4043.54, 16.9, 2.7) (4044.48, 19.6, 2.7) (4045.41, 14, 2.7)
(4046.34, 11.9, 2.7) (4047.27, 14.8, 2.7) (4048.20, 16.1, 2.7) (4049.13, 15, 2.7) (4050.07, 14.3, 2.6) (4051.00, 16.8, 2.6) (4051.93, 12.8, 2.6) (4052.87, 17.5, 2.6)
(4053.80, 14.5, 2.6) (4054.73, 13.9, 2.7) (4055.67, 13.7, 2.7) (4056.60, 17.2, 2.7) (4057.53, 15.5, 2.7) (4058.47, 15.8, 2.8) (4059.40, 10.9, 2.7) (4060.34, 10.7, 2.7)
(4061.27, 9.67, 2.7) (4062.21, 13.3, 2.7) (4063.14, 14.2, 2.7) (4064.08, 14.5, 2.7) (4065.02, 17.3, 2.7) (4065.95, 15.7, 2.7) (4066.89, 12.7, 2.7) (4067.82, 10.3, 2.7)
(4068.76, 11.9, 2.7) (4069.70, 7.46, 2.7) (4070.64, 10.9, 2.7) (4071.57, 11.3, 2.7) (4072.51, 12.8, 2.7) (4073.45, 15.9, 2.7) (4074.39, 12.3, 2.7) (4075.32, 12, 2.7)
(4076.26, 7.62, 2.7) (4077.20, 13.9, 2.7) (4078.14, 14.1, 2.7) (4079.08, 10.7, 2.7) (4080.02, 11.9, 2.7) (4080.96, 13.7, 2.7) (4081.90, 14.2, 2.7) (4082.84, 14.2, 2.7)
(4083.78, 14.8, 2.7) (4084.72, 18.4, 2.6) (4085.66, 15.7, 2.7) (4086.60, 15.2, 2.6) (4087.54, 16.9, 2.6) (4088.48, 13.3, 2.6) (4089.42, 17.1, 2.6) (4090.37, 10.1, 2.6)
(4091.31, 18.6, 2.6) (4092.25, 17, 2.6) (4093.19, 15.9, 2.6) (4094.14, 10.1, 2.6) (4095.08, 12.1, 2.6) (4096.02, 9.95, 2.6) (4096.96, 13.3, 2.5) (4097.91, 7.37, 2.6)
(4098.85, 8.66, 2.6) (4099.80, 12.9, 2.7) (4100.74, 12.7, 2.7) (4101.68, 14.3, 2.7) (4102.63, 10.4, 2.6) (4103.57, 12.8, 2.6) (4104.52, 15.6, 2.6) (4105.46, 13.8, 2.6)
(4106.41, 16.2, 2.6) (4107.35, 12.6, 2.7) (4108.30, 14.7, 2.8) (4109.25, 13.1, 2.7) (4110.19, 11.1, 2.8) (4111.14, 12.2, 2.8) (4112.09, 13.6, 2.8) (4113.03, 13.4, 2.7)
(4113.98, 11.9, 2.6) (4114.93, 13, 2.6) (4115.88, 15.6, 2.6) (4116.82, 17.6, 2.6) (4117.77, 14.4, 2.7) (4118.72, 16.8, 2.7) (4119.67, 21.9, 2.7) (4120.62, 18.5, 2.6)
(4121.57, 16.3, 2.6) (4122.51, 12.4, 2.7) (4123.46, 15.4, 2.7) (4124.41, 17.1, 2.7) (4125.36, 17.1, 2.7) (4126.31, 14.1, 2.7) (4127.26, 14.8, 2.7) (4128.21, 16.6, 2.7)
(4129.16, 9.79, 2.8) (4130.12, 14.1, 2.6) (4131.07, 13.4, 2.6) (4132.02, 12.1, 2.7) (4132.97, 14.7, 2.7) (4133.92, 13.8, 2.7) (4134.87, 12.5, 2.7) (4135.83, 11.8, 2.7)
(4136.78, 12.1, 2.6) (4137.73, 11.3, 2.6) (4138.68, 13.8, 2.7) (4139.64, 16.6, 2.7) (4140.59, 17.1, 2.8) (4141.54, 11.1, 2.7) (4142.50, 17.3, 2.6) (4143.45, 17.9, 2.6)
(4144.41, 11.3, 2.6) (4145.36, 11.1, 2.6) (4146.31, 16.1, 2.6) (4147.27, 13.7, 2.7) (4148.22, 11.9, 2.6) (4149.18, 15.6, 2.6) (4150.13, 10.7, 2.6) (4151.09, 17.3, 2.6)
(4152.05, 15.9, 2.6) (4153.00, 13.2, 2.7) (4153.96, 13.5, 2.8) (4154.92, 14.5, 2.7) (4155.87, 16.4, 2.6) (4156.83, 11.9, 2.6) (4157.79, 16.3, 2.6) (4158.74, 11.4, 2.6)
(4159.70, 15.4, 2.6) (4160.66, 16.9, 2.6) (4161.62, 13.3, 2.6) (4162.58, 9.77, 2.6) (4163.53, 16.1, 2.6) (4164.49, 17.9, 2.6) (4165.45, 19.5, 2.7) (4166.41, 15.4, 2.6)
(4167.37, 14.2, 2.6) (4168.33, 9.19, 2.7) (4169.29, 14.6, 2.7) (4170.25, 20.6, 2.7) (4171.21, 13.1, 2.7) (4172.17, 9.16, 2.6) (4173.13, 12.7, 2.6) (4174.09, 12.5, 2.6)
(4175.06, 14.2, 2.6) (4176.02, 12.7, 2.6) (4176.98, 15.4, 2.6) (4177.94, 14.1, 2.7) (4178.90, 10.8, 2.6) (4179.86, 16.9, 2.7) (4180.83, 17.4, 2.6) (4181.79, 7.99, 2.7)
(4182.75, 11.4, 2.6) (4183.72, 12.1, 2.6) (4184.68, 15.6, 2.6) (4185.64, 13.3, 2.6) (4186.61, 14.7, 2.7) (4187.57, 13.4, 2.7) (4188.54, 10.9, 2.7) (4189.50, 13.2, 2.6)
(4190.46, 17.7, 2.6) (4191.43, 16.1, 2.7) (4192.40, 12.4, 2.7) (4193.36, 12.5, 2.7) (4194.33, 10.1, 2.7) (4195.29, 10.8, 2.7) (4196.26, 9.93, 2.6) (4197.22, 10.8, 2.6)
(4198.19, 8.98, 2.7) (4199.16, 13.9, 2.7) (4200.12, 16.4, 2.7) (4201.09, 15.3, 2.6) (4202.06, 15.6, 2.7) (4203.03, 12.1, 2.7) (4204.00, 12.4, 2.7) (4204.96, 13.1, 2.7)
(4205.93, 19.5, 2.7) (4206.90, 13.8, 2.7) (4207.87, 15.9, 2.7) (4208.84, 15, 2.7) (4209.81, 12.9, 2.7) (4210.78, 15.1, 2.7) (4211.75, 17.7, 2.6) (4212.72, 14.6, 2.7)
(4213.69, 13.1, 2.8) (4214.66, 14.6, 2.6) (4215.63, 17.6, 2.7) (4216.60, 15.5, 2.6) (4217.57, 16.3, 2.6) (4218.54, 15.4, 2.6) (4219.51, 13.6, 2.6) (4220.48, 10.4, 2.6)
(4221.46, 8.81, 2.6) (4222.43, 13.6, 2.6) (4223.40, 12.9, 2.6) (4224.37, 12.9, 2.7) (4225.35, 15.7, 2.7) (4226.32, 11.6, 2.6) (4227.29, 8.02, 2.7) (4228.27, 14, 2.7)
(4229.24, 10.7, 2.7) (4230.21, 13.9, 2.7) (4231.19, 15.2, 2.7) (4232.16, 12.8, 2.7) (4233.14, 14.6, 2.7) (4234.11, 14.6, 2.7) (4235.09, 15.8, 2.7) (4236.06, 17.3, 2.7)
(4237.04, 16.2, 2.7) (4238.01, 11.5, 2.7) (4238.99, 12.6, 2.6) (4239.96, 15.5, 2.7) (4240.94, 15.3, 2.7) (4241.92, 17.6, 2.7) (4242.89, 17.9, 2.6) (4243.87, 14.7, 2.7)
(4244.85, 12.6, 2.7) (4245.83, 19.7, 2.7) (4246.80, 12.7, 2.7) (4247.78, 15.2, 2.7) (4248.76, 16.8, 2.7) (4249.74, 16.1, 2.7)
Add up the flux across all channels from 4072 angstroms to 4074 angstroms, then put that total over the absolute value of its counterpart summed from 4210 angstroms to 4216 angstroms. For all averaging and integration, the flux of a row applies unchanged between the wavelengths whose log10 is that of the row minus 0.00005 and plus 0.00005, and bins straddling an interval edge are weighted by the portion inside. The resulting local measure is 0.3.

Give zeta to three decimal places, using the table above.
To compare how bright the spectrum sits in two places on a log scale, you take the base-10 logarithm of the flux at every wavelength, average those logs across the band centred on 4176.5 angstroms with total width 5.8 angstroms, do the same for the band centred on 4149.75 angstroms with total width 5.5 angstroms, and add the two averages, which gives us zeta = 2.266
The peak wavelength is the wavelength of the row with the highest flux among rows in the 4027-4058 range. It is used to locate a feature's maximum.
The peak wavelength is 4038.89 angstroms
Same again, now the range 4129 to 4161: 4143.45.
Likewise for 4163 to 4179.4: 4170.25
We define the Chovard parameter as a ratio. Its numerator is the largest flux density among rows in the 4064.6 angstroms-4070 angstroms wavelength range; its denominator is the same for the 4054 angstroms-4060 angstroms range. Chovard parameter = 1.01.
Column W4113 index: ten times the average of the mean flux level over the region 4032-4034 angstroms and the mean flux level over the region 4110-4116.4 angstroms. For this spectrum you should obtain 134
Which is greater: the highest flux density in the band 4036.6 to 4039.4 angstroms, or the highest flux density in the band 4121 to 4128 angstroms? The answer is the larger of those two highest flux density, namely 20.6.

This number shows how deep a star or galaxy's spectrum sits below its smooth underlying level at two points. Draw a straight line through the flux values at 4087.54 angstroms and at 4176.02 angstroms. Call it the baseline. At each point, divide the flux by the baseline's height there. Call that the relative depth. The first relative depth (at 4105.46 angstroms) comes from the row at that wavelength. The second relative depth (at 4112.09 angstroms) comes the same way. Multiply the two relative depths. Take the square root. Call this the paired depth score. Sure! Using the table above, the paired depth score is 0.86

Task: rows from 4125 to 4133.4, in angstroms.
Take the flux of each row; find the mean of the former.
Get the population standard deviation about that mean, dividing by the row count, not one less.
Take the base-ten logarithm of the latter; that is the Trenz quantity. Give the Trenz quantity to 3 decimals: 0.319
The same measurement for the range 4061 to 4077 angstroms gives 0.422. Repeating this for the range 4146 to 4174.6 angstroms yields 0.446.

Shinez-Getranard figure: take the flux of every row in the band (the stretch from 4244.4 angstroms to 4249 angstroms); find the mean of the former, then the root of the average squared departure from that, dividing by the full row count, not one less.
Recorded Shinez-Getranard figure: 2.67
